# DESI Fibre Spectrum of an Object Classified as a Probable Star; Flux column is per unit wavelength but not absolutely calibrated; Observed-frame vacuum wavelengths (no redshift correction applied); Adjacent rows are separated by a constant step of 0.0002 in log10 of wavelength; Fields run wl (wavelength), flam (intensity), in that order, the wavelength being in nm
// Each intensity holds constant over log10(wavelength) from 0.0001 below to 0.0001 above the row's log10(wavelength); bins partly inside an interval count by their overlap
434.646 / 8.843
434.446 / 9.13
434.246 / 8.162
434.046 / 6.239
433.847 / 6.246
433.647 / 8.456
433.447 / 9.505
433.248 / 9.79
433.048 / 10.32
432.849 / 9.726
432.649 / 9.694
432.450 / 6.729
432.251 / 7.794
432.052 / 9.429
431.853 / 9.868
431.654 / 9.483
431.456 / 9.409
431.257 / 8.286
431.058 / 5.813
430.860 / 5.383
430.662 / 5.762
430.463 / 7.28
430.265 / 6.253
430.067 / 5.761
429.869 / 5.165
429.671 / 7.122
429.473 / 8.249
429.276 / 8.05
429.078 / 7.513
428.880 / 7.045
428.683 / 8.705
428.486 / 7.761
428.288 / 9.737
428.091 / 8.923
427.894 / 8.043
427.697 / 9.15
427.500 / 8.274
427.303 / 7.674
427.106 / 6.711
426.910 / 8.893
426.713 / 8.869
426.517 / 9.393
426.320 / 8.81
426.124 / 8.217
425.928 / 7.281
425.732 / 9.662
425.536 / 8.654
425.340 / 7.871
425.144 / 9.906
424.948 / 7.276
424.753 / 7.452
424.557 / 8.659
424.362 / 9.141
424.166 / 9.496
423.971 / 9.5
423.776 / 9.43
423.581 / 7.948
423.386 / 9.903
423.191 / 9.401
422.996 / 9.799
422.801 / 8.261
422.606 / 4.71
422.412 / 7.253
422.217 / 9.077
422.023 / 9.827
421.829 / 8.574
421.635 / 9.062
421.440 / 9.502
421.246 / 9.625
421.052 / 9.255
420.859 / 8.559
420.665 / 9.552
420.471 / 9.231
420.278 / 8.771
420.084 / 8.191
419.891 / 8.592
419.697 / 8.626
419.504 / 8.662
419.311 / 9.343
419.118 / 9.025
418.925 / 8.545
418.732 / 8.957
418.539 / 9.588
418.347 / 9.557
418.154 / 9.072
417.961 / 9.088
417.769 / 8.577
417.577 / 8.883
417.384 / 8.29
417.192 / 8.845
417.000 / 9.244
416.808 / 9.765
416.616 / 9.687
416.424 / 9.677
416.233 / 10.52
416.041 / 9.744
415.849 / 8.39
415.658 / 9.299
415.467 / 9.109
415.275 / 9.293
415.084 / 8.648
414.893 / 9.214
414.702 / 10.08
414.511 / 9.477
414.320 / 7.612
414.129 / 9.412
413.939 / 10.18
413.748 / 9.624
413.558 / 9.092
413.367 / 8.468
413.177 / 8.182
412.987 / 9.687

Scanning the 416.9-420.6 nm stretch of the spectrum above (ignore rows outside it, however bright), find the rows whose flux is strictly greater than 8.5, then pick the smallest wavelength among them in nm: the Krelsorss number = 417.000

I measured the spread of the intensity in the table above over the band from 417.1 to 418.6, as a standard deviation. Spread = 0.4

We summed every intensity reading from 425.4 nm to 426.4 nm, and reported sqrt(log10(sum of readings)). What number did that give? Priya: 1.28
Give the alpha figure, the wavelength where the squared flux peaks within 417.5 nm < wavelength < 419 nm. 418.539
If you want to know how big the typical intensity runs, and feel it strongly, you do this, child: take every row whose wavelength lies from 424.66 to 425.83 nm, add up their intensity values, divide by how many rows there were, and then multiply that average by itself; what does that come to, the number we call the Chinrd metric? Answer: 72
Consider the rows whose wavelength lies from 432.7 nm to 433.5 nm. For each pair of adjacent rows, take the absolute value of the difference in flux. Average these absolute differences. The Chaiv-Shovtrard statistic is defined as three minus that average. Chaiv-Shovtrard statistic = 2.5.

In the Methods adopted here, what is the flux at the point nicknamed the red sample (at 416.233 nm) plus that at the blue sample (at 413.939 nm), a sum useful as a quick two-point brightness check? 20.7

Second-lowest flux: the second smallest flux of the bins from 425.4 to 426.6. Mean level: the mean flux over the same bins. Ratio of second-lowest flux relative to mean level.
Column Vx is 0.95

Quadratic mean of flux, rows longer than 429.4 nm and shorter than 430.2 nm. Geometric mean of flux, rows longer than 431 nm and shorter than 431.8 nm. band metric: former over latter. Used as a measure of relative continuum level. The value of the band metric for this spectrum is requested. 0.83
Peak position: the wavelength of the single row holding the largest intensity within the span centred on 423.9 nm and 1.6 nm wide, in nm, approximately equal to 423.386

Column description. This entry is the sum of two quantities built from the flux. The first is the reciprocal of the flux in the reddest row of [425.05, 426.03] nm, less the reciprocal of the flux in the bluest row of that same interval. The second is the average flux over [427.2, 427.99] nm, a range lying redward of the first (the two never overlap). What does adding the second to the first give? 8.3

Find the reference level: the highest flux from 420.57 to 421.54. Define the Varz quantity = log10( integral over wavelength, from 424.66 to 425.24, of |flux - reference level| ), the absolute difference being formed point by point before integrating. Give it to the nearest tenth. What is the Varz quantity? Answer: 0.0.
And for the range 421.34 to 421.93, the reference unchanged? -0.5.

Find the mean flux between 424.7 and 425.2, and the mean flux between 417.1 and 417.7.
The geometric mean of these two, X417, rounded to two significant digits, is 8.4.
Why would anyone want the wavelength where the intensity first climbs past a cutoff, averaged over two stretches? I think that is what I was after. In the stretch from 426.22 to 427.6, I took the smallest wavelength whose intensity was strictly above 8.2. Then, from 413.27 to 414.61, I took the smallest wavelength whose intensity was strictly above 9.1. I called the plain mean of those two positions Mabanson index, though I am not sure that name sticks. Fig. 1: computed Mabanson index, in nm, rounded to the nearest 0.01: 420.03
